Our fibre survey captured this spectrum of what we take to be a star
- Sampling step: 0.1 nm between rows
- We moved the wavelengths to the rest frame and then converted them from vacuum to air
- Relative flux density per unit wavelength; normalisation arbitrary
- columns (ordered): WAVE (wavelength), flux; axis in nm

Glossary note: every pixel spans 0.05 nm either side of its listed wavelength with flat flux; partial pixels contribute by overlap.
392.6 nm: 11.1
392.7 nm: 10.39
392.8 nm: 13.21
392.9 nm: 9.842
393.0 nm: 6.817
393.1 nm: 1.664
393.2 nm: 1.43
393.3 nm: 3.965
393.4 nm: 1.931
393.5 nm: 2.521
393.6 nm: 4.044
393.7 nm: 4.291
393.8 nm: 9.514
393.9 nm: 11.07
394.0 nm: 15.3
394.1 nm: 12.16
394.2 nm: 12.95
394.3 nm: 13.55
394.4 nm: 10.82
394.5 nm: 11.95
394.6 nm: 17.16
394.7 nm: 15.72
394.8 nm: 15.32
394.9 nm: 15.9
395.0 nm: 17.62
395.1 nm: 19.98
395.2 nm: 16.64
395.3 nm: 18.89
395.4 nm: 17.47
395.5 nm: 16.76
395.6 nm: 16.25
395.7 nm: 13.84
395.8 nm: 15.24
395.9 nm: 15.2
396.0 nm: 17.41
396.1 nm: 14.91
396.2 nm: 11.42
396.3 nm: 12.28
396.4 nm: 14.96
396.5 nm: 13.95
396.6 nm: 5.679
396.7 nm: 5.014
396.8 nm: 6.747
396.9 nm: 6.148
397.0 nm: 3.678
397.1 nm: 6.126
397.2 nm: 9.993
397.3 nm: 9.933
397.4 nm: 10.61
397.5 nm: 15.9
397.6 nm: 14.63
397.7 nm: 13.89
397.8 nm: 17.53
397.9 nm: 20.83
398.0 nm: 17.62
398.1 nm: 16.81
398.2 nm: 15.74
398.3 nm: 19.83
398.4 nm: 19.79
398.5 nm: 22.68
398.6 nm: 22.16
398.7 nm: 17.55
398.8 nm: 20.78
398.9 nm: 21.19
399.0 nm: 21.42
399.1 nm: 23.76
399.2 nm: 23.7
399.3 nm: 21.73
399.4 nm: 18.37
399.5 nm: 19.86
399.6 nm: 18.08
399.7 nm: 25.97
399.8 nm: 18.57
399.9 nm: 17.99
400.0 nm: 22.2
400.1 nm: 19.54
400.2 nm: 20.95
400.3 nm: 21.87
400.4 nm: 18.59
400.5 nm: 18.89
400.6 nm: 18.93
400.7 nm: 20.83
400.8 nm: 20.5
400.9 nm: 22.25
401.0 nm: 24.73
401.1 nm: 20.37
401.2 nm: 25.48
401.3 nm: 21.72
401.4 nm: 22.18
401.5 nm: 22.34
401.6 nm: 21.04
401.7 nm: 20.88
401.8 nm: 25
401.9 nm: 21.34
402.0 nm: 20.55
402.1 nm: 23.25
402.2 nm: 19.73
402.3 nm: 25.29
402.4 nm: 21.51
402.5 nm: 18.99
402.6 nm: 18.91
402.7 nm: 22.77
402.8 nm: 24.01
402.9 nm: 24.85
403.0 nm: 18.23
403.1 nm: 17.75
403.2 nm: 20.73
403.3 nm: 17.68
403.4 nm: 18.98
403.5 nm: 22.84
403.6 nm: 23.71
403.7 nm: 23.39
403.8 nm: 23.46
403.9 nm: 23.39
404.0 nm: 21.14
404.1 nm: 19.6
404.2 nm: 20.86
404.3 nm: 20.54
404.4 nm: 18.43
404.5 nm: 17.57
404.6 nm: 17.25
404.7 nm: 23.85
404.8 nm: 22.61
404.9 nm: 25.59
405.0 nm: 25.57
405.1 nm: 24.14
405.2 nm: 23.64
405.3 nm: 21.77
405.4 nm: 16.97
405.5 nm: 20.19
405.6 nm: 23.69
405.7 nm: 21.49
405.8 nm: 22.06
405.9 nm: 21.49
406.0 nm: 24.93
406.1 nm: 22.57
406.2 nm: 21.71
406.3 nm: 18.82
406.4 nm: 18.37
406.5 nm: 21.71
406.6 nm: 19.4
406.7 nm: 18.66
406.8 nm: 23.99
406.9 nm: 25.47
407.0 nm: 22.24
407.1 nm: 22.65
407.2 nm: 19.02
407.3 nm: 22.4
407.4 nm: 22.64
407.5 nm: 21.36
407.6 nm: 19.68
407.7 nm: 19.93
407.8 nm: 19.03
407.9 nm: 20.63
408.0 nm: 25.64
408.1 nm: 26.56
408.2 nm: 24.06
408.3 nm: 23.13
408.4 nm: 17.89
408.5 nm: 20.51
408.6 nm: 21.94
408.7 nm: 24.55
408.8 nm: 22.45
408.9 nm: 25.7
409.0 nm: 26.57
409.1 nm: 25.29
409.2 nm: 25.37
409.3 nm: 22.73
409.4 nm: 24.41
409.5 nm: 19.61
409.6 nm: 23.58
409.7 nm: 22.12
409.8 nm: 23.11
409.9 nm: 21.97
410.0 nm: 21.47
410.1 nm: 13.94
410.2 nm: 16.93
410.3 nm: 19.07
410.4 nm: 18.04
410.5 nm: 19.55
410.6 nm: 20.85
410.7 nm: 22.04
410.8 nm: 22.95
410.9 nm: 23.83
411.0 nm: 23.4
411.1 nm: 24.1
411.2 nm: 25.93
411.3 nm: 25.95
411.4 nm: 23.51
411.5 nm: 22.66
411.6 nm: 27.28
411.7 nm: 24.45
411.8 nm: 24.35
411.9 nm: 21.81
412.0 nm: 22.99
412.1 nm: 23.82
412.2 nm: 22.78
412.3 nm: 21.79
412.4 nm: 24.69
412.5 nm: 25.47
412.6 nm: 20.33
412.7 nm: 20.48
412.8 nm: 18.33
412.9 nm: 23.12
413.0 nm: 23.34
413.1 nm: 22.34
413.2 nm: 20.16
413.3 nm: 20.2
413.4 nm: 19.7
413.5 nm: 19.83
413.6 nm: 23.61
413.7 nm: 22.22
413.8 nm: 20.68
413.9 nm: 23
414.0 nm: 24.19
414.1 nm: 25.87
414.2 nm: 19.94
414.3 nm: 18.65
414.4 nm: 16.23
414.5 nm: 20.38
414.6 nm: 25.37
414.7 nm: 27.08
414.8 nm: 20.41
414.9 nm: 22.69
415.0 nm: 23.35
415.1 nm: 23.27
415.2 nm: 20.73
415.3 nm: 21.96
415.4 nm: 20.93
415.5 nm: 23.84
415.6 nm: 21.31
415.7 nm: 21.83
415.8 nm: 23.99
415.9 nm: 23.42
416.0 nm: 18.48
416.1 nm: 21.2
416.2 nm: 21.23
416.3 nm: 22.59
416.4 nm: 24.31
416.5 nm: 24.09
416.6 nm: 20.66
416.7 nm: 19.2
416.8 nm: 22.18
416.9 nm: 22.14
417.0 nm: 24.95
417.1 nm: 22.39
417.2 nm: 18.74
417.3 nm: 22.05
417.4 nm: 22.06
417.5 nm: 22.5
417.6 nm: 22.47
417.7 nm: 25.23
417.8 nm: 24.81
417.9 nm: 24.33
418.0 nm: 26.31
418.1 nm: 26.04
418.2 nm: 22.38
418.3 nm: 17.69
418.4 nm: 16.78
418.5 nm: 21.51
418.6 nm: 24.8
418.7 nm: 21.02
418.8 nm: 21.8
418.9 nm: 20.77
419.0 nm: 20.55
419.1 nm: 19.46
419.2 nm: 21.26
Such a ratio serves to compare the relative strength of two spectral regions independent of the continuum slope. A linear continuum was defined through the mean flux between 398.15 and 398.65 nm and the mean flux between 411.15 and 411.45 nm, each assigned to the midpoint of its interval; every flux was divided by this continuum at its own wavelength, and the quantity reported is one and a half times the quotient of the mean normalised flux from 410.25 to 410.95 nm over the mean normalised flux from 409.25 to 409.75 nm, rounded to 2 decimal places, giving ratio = 1.37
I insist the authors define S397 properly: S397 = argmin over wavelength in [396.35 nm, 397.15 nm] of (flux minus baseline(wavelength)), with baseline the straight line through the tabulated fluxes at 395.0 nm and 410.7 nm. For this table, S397 397.0 nm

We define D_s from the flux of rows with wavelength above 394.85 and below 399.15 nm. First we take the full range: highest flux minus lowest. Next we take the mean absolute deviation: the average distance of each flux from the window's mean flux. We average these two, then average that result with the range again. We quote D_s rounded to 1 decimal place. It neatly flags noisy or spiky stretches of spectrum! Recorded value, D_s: 16.1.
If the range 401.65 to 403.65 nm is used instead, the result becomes 6.2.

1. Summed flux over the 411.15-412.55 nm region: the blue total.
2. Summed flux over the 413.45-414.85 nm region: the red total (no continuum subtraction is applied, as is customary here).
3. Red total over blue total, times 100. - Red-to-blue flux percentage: 91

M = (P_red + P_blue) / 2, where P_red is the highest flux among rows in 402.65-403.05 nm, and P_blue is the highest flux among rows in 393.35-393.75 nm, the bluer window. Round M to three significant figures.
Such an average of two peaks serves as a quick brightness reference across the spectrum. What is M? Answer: 14.6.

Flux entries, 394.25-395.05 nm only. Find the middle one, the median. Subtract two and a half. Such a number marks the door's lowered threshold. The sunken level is 13.0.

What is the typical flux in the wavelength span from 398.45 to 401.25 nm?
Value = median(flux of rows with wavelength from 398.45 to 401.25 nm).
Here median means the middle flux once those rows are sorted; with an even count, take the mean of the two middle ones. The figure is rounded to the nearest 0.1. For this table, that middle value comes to 20.9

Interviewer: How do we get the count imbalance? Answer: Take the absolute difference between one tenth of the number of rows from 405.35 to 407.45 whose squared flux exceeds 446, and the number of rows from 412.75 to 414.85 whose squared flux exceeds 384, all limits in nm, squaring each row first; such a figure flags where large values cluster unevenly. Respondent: 16.6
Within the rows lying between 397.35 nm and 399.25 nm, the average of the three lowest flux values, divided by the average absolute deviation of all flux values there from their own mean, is 4.3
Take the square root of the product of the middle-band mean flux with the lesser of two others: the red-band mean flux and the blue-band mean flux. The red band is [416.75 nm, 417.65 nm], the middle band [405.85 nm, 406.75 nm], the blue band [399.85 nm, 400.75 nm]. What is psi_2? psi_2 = 20.4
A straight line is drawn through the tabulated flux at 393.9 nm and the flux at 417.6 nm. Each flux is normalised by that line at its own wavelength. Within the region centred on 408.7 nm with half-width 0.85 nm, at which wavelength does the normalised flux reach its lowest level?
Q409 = 408.4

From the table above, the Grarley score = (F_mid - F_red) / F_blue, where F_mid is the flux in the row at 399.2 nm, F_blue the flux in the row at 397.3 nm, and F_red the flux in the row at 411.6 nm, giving -0.36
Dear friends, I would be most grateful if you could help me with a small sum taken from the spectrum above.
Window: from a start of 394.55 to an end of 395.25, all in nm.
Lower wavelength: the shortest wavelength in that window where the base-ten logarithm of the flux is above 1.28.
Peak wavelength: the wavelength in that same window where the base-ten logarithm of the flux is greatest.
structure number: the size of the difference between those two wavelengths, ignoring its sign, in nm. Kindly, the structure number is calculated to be 0.00 nm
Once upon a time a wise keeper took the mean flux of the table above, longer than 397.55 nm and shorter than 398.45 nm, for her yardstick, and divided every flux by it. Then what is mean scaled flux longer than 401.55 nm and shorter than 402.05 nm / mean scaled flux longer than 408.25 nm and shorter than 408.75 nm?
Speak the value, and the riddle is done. 1.01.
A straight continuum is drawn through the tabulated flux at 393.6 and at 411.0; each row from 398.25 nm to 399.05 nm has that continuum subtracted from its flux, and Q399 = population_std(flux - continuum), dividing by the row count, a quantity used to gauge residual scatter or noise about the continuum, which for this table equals 1.5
